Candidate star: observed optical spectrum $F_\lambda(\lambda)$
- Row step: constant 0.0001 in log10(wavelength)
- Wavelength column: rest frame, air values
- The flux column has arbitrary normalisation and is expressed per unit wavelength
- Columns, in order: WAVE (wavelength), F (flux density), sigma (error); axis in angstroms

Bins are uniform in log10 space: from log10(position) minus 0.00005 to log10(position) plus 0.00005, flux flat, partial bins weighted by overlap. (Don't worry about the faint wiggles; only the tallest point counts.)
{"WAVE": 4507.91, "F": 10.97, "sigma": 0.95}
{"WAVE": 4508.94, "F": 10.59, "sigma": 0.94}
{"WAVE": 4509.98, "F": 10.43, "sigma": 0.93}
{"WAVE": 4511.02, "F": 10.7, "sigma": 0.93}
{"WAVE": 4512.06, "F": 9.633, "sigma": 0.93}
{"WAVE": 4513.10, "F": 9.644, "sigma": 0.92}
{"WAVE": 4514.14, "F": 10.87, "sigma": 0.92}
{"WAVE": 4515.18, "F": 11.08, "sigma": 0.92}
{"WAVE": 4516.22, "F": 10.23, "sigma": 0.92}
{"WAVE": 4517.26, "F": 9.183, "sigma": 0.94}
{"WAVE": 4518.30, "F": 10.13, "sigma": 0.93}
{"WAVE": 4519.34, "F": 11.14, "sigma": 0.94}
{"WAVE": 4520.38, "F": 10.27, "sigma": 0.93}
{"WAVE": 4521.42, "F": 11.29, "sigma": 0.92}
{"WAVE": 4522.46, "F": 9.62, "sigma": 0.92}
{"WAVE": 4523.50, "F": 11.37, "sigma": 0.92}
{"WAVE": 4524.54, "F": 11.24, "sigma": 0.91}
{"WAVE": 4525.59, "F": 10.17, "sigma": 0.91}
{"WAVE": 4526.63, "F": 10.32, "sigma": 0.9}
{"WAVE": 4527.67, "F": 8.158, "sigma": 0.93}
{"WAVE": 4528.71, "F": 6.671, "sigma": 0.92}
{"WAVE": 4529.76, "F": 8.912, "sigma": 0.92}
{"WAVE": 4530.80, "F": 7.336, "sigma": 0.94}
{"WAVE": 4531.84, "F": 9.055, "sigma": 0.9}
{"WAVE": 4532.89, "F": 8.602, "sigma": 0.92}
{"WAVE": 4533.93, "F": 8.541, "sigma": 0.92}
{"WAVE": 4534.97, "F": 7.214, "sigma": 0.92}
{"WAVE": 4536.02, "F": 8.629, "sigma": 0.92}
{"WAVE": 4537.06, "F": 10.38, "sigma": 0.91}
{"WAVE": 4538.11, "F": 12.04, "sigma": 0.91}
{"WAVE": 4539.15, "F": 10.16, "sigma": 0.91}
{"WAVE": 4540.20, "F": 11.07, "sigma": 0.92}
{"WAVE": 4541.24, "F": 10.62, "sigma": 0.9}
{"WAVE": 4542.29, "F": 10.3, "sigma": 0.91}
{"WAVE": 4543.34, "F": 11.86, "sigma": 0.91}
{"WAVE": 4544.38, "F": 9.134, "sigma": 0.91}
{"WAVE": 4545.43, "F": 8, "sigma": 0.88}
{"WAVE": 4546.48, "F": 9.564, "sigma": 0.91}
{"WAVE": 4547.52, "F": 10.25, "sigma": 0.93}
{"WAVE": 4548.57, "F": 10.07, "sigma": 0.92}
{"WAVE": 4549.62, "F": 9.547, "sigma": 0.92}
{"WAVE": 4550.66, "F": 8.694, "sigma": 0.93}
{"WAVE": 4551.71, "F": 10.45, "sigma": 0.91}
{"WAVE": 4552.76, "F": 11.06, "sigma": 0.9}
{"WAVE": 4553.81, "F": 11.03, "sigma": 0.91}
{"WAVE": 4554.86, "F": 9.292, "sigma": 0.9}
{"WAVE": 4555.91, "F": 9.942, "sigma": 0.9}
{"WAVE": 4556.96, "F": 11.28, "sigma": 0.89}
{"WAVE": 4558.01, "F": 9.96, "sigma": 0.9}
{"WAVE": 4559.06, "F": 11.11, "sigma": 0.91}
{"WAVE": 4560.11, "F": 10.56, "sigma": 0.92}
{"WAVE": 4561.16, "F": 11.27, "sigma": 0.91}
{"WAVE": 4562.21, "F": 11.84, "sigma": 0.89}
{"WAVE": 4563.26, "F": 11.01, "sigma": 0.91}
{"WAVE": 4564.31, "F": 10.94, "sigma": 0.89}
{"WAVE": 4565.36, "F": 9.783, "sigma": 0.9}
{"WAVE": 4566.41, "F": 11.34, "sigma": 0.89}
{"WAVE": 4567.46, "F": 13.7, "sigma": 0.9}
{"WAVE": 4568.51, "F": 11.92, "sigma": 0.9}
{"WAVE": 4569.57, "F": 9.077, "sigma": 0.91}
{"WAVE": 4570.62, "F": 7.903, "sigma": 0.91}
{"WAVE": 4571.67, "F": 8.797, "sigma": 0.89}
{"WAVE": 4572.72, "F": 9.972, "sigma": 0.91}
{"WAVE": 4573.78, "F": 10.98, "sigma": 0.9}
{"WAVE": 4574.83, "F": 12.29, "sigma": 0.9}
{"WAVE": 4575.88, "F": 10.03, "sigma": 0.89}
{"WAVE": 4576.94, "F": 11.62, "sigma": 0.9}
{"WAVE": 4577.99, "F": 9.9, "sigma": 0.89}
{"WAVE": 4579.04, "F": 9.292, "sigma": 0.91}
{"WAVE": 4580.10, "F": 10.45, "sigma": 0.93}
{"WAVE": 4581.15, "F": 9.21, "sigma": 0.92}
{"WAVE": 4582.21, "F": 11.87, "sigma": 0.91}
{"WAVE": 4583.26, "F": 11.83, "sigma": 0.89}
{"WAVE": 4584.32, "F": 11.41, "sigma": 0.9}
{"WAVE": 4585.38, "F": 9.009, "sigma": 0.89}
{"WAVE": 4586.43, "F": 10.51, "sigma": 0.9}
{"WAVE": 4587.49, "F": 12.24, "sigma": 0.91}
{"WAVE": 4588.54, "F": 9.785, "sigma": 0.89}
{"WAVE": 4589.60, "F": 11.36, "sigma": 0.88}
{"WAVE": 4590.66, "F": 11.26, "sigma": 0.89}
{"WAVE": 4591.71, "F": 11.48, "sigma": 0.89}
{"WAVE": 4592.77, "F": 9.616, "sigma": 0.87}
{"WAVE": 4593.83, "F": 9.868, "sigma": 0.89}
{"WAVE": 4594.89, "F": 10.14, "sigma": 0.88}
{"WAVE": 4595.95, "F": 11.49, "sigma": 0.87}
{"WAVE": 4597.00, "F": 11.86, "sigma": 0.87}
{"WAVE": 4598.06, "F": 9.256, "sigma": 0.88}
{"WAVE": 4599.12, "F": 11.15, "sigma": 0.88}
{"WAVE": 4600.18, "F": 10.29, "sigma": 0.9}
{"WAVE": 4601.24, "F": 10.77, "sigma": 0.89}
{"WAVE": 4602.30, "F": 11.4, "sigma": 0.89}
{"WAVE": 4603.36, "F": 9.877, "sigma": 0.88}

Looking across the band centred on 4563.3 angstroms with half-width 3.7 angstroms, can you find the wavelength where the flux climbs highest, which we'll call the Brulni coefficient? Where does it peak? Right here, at 4562.21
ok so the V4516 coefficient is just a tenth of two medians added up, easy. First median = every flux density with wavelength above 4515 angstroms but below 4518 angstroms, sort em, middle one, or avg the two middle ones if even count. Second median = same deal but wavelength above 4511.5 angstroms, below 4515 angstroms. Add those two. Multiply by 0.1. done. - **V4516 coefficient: 1.99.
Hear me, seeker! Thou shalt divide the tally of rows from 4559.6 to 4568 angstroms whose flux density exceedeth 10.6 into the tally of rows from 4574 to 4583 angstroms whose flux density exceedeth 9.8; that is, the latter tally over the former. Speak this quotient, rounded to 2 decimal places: 1.00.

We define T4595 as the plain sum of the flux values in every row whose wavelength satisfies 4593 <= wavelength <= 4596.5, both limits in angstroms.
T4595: 31.5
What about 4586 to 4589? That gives 32.5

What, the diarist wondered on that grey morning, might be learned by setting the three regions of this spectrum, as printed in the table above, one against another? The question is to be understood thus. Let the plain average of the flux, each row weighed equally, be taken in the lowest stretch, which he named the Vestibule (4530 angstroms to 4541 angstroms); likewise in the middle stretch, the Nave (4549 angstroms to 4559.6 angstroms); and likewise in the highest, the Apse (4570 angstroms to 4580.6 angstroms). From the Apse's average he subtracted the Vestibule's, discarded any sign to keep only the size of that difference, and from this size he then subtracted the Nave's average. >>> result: -9.4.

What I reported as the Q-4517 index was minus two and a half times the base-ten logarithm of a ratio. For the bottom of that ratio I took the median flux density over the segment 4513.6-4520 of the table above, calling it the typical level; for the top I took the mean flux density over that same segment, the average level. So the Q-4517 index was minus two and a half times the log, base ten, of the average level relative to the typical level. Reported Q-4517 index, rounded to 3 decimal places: 0.012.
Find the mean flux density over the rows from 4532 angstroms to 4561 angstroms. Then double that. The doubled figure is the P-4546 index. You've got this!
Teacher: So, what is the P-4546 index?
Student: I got 20.0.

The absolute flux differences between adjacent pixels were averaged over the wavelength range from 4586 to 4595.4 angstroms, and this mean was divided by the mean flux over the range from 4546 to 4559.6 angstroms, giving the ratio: 0.104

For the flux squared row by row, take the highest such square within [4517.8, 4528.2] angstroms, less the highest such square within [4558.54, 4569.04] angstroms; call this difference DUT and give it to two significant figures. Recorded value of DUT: -58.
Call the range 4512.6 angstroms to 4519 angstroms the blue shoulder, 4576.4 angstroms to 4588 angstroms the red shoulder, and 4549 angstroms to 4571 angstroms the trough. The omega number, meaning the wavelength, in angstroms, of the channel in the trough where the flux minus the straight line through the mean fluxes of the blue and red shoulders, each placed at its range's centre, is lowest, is 4570.62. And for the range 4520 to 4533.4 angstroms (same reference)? 4528.71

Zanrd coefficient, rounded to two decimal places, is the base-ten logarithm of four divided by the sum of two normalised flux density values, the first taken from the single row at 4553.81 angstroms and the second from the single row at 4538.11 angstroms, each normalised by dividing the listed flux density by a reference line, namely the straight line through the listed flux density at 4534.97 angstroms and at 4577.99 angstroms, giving 0.13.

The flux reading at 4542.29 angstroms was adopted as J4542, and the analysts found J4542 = 10.3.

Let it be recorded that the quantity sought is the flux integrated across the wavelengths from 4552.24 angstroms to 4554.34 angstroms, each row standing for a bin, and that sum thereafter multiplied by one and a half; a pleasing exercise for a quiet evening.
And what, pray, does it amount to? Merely 35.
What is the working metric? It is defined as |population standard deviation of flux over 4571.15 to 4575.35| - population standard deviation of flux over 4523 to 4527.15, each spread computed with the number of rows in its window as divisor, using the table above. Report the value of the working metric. 0.75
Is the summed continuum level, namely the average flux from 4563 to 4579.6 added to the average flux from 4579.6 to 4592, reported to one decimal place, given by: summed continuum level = 21.4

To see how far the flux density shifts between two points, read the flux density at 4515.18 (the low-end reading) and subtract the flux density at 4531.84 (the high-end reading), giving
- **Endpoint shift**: 2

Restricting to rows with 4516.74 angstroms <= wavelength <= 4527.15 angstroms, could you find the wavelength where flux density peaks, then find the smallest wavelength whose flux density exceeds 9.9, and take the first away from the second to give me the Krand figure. -5.2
